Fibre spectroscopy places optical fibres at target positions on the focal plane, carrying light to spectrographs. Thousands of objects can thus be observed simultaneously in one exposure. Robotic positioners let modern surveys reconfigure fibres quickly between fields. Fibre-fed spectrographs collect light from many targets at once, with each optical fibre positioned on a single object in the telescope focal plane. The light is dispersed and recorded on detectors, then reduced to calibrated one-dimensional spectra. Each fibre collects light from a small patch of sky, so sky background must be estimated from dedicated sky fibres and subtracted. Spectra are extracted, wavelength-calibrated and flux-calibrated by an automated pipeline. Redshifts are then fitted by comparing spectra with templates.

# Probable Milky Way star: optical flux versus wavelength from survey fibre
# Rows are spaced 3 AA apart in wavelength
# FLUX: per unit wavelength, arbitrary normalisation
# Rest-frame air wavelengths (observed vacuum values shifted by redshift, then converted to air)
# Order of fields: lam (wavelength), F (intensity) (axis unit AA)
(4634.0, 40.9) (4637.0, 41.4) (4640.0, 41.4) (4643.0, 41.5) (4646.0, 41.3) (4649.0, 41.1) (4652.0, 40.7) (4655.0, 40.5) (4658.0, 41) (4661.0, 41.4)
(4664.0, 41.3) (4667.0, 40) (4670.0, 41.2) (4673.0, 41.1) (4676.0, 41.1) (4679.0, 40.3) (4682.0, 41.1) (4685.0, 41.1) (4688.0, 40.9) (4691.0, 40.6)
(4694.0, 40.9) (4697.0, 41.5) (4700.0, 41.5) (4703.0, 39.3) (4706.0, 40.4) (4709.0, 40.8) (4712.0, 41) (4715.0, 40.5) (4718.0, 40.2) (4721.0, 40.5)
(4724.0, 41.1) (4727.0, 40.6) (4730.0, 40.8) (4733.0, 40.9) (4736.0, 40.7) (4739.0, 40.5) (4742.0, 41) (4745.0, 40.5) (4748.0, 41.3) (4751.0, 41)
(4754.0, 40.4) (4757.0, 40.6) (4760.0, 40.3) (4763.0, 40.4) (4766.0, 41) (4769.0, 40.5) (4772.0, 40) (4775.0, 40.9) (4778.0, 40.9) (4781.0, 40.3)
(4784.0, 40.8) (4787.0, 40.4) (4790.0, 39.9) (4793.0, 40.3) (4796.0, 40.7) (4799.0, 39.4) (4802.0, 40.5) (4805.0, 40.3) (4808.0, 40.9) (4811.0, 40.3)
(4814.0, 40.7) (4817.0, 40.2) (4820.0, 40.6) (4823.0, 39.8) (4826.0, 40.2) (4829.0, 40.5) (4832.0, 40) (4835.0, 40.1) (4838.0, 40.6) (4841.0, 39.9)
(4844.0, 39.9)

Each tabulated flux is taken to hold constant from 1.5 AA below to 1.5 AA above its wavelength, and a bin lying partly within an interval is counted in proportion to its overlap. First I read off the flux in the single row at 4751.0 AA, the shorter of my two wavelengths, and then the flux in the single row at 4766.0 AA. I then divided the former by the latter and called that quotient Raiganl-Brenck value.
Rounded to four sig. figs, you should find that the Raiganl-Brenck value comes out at 1.000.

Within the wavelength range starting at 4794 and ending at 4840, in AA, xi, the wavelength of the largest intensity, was 4808.0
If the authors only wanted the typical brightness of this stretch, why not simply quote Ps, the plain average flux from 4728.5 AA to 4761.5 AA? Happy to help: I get 40.7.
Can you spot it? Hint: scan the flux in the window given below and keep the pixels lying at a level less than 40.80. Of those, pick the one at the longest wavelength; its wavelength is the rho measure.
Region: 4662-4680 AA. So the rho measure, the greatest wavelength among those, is 4679.0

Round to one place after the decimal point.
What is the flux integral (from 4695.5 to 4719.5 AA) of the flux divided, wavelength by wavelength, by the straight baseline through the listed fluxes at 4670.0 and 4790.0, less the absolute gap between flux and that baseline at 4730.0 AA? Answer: 23.7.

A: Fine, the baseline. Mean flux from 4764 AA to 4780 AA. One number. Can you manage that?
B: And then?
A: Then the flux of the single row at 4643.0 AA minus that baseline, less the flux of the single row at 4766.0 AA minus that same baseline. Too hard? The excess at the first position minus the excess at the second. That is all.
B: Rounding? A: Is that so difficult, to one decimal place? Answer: 0.5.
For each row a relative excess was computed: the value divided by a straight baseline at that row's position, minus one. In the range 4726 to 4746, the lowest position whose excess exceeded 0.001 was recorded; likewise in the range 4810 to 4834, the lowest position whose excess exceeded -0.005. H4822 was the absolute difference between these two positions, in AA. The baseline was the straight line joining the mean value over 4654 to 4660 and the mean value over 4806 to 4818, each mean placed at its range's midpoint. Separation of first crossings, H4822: 84 AA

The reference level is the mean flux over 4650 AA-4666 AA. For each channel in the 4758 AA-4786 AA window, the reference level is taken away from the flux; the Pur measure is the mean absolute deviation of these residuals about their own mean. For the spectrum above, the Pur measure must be 0.30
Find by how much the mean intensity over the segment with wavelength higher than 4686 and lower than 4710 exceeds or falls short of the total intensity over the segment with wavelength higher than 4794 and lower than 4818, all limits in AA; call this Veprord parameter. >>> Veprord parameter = -282.3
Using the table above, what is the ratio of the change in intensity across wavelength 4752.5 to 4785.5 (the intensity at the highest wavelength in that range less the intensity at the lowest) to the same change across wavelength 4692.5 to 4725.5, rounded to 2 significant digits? 2.0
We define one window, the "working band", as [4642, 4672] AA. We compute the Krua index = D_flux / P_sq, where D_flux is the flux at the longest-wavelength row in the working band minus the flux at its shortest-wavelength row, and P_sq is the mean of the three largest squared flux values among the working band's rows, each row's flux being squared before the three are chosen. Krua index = -0.0002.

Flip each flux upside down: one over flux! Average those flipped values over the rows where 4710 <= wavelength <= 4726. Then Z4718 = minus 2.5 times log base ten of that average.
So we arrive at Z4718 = 4.02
